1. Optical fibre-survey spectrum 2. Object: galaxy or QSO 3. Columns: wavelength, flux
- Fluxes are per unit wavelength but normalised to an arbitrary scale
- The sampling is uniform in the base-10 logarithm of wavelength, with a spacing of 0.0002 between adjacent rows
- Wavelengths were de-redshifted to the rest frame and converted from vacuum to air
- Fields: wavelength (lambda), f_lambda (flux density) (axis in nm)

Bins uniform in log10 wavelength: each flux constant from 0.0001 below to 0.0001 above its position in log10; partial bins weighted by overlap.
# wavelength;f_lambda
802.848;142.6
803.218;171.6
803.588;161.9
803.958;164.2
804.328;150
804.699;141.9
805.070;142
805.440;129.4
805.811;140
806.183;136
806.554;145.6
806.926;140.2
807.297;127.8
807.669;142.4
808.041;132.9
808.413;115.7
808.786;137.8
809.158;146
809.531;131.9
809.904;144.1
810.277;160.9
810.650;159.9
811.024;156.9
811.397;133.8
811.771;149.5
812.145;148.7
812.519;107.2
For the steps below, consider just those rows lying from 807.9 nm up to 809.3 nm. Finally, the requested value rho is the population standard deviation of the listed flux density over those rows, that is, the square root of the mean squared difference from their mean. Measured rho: 11.1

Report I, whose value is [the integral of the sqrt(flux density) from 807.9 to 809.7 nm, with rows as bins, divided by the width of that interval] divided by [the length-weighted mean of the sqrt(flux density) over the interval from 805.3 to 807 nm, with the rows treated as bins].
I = 0.980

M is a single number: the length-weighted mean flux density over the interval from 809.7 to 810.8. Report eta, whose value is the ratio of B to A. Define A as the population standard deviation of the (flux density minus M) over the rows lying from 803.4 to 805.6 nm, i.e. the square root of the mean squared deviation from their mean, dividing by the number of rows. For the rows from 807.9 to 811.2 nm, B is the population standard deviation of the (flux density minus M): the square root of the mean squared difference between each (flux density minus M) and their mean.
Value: 1.2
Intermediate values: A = 12.1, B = 14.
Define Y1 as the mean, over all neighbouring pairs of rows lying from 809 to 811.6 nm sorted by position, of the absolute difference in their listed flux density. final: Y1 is 12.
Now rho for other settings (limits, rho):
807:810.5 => 12.1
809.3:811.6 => 12.0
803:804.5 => 7.8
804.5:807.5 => 5.9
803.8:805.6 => 11.4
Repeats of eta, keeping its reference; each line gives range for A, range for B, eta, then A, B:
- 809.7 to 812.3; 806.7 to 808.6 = 1.1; 9.0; 10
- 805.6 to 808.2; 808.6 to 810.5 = 1.7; 5.6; 10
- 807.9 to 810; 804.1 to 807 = 0.6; 10.0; 6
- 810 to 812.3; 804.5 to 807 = 0.5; 9.2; 5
